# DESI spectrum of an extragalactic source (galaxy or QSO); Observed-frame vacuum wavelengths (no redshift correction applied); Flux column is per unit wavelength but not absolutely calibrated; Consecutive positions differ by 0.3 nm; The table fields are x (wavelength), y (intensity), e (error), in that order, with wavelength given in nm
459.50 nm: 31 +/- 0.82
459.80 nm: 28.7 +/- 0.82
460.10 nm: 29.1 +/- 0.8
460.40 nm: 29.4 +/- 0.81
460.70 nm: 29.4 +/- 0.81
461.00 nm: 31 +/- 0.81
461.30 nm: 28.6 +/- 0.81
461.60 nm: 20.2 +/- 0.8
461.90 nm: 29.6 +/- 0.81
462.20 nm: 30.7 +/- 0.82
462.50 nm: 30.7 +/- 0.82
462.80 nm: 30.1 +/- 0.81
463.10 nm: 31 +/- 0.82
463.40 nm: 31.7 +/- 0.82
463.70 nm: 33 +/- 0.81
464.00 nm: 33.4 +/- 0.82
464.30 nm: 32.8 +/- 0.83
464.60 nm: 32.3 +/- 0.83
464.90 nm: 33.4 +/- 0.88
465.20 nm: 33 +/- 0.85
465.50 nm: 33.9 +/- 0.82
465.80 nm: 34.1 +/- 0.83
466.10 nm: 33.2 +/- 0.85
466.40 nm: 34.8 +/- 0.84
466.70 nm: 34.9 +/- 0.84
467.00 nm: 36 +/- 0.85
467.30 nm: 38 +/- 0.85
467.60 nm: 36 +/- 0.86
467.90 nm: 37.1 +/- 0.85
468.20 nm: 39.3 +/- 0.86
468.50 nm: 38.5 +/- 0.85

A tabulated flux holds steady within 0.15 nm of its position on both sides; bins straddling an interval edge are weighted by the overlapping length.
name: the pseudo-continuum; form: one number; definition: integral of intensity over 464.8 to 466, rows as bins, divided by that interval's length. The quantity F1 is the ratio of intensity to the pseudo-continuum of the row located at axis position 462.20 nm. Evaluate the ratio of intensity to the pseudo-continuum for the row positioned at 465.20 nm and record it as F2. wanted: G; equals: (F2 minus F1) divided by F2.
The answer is 0.07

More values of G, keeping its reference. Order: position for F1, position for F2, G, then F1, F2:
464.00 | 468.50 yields 0.13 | 0.99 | 1.15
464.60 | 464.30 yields 0.02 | 0.96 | 0.98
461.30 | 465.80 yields 0.16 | 0.85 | 1.02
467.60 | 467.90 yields 0.03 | 1.07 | 1.10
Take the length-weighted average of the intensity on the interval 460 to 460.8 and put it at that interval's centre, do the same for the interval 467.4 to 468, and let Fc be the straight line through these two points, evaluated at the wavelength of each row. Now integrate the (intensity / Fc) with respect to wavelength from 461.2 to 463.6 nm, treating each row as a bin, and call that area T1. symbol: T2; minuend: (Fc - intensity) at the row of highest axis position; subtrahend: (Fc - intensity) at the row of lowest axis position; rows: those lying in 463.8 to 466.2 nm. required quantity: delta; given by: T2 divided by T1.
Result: 1.0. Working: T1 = 2.23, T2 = 2.3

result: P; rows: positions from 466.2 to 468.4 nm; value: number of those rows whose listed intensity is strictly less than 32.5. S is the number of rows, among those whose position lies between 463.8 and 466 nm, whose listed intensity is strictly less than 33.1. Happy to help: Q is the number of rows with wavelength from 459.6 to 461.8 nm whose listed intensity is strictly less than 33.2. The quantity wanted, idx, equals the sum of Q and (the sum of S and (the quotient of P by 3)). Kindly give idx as 10.0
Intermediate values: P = 0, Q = 7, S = 3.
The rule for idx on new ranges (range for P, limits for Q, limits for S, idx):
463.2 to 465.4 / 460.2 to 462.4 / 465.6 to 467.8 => 7.7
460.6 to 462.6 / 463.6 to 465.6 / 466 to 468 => 6.3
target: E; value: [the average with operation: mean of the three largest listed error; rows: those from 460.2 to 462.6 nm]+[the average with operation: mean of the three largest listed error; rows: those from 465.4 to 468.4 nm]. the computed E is 1.67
